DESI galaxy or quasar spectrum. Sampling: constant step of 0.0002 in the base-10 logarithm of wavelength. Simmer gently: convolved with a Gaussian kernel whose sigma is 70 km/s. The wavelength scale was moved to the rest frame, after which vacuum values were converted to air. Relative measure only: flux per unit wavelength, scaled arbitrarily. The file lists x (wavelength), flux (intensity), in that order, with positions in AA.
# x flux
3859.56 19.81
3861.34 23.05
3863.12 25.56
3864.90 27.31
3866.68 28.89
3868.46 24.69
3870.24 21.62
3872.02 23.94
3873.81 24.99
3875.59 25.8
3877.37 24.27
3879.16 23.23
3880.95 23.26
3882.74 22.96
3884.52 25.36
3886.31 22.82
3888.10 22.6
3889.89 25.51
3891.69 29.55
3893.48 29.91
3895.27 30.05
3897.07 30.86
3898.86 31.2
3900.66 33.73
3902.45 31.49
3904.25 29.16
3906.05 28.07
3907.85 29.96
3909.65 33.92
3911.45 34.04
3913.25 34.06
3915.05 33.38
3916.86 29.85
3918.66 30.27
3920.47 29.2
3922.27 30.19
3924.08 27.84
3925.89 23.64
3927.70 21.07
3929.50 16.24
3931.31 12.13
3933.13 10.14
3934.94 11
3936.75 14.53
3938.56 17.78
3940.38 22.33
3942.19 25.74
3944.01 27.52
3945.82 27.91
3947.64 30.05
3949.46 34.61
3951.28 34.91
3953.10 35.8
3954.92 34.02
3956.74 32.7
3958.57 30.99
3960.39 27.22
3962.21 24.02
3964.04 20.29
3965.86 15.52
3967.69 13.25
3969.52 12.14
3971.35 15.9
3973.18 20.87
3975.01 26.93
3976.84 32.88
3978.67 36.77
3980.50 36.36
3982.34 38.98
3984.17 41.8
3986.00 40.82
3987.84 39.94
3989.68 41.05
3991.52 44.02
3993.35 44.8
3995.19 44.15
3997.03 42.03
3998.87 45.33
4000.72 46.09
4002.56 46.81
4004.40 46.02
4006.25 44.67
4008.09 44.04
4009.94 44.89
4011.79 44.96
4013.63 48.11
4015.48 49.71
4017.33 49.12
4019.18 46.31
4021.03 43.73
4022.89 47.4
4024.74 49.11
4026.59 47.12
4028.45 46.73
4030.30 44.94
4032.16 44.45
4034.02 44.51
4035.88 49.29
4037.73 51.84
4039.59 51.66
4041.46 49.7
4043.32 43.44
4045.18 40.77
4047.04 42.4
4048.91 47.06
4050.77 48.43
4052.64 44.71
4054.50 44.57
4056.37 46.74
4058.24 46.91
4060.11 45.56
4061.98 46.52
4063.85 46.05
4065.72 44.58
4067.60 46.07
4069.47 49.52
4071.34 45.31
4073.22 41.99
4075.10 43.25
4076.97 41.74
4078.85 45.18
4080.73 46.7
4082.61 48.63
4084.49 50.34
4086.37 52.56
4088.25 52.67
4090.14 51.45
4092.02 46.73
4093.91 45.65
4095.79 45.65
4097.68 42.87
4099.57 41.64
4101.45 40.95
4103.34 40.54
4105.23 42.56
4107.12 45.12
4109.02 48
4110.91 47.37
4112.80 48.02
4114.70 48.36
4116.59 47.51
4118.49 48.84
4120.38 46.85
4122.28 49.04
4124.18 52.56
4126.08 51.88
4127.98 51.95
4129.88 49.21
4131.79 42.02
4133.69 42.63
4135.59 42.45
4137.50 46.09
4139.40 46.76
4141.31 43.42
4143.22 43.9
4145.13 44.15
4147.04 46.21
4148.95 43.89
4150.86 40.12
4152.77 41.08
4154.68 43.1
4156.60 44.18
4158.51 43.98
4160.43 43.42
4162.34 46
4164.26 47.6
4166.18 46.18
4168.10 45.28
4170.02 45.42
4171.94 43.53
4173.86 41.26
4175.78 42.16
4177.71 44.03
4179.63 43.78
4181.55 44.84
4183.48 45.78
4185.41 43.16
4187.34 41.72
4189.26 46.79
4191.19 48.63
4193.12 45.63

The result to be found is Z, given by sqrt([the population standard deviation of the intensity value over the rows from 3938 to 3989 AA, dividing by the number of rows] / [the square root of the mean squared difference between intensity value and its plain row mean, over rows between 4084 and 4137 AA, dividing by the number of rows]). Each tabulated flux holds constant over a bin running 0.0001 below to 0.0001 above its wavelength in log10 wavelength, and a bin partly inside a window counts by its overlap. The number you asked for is 1.50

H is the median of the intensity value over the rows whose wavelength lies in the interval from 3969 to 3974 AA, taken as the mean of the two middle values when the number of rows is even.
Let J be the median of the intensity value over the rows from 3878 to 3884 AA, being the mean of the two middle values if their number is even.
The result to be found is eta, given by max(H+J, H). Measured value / 39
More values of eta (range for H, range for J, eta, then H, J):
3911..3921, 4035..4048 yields 81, 32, 49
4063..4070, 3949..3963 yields 79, 46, 33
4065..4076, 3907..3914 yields 79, 45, 34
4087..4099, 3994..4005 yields 92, 46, 46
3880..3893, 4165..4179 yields 67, 23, 44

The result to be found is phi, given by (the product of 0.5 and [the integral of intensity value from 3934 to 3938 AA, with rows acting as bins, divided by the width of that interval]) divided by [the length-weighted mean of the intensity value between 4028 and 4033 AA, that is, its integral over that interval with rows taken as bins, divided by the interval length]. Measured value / 0.15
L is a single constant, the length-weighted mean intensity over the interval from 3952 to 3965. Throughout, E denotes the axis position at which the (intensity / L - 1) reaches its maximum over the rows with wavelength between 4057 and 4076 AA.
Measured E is 4069.47 AA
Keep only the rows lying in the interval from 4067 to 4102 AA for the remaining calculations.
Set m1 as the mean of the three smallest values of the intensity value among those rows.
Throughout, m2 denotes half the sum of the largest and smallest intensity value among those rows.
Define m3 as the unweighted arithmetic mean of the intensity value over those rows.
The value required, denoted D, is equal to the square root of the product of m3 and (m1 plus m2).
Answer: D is 64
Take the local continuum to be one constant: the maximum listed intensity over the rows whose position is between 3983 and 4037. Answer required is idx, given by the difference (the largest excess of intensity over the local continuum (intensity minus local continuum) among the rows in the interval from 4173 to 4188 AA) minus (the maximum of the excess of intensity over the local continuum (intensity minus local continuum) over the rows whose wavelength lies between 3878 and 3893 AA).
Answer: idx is 16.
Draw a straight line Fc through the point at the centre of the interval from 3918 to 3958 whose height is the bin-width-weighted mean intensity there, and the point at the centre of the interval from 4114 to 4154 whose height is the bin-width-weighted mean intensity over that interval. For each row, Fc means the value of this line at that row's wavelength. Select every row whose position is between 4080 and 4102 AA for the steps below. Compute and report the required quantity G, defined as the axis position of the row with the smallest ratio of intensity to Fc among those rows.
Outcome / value 4101.45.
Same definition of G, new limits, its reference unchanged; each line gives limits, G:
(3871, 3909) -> 3888.10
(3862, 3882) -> 3870.24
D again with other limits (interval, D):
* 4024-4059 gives 64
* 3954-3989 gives 34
